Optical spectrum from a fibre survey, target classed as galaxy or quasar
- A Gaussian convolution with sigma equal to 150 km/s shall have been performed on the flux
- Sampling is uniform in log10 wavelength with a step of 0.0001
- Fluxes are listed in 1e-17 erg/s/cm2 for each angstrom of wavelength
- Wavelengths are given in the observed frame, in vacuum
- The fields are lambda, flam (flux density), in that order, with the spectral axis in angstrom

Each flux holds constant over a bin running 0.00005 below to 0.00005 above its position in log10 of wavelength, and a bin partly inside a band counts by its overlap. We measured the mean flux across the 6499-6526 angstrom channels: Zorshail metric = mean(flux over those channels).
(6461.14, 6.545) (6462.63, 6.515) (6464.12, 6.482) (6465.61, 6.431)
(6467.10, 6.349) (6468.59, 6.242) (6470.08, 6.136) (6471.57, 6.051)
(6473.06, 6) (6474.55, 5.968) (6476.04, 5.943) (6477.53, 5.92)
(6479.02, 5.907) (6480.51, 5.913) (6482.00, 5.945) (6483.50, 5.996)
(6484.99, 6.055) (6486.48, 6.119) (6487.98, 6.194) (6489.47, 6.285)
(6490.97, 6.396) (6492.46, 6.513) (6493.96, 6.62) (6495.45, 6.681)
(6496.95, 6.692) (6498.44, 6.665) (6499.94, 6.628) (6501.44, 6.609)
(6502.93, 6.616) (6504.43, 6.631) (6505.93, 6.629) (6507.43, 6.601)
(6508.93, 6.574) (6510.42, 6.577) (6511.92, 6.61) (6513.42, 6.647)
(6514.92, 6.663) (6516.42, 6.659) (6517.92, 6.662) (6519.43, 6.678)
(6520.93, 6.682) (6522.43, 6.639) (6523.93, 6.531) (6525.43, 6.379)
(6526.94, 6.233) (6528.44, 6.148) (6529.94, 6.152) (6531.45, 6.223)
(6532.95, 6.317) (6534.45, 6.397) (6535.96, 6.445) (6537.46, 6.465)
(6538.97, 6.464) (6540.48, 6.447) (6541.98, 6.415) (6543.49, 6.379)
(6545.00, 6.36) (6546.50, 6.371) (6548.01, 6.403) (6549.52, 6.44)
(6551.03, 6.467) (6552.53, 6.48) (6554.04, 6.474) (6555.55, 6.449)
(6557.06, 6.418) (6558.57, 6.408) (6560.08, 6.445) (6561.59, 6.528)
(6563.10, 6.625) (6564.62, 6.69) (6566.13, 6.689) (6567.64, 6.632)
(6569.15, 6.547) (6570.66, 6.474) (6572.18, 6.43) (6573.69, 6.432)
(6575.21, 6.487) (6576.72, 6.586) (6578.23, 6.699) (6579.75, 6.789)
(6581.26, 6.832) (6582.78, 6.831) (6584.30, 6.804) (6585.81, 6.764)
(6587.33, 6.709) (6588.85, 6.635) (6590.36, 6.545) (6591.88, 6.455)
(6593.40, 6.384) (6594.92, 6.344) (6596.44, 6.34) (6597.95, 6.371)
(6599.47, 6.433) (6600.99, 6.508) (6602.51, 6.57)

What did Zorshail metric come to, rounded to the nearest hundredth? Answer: 6.61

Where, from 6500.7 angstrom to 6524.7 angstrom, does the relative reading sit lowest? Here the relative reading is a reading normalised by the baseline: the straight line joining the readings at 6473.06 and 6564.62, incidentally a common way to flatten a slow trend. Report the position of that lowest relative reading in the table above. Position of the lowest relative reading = 6523.93 angstrom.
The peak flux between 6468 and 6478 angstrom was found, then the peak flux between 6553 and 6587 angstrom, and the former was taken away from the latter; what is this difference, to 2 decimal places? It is 0.59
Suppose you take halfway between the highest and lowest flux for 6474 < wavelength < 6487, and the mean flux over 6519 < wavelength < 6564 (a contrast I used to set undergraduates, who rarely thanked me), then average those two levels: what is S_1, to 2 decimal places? 6.22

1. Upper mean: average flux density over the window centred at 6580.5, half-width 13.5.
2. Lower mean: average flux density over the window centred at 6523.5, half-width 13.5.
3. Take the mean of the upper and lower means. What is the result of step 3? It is 6.55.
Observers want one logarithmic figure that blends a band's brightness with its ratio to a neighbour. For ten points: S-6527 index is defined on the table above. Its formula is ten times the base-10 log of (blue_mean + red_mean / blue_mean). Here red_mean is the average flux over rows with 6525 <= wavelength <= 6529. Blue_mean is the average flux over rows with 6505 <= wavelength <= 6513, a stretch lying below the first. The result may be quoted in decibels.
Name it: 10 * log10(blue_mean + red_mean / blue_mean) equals 8.78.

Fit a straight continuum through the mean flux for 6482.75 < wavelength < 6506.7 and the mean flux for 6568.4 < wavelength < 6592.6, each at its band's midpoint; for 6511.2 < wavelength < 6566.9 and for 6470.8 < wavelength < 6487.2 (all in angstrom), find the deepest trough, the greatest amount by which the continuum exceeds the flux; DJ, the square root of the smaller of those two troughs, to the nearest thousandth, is 0.613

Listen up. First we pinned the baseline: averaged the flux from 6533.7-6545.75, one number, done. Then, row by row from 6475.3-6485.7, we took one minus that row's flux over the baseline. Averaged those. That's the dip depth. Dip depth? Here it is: 0.073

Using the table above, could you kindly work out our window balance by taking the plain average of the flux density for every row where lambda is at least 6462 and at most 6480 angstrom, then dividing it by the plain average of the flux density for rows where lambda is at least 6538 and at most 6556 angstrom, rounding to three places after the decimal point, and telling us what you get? 0.958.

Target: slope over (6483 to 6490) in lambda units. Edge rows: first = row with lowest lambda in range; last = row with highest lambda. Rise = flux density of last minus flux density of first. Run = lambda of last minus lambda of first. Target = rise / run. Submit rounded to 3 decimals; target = 0.048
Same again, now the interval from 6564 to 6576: -0.019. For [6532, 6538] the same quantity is 0.033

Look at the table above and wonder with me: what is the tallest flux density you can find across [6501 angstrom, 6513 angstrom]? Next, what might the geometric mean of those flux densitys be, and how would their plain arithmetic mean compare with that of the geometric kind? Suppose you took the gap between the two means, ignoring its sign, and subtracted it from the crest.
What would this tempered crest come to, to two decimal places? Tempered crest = 6.63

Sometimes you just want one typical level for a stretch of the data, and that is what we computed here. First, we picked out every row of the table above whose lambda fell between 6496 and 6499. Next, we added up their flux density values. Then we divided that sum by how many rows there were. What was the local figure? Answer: 6.68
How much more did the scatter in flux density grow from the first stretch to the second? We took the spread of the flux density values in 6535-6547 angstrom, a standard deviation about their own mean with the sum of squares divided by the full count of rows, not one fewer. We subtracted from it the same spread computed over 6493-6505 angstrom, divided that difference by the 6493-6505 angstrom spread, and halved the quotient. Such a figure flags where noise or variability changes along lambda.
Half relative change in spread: 0.2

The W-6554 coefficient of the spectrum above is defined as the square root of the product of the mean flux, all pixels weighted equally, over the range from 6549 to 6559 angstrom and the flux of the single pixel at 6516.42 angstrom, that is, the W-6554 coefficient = 6.55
